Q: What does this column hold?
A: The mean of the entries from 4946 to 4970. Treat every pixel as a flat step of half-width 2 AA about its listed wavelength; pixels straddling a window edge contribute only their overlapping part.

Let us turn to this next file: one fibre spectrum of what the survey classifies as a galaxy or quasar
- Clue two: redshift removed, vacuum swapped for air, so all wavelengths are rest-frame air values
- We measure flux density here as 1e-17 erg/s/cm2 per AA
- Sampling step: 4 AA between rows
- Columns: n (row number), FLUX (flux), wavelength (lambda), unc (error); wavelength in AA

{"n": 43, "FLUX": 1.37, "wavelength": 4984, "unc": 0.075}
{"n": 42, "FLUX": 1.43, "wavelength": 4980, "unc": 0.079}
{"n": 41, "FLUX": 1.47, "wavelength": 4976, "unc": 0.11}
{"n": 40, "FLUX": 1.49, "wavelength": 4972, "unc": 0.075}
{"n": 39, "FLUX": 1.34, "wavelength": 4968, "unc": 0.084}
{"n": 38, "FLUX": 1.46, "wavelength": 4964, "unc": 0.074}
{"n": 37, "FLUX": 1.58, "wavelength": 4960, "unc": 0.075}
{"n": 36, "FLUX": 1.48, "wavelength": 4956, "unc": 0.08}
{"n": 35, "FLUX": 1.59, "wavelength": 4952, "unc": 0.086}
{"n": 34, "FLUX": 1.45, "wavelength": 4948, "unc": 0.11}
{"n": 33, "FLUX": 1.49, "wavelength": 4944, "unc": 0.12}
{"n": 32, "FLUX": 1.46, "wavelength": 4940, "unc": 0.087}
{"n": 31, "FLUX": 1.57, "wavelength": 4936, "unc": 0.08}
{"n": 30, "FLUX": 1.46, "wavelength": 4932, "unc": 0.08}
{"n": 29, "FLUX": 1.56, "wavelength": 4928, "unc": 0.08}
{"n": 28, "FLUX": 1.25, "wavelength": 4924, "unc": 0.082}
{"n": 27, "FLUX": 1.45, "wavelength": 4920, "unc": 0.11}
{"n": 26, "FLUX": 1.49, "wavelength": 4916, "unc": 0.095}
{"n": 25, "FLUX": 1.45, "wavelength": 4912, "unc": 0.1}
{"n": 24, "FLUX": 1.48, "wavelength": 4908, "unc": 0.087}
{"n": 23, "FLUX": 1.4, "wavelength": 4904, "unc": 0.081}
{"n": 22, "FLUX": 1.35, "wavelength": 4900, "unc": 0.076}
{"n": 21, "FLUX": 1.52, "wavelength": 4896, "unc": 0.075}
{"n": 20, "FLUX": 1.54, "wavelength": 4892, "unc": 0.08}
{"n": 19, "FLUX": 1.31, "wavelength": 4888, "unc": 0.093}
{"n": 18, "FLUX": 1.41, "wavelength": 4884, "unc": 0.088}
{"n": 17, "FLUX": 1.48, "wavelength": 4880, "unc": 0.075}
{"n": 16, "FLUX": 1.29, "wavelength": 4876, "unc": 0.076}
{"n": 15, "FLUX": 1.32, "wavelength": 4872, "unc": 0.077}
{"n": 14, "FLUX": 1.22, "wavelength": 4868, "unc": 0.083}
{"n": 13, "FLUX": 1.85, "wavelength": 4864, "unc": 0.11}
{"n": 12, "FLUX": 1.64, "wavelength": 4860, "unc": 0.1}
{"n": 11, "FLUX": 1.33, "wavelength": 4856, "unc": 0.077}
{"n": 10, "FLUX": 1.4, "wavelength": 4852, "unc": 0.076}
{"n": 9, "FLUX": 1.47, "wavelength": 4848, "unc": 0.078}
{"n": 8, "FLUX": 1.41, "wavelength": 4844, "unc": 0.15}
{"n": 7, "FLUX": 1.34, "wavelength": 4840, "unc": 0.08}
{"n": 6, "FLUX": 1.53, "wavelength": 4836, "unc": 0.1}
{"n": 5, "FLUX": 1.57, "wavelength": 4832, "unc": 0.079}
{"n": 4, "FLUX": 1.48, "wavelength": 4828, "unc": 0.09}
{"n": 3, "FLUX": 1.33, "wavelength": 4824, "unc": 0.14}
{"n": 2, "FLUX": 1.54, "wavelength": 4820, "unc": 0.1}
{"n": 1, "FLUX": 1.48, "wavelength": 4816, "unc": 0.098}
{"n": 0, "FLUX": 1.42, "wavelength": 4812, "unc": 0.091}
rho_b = 1.48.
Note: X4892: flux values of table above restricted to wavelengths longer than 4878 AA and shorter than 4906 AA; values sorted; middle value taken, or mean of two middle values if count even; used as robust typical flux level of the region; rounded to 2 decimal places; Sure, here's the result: 1.41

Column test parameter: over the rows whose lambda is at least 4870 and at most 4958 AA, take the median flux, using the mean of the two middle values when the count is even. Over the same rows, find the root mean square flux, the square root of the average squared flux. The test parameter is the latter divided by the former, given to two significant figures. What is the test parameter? 0.99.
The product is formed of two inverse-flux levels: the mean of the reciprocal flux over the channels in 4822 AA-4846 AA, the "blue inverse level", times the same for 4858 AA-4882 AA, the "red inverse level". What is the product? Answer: 0.484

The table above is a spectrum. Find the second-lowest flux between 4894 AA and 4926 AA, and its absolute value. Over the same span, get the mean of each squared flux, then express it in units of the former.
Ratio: 1.51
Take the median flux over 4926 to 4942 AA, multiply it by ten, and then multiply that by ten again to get 151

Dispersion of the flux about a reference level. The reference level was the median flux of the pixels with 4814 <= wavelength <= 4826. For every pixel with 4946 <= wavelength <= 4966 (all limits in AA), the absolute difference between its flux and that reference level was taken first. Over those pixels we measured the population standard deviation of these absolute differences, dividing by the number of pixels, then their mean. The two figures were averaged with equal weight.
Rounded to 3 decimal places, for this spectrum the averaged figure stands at 0.048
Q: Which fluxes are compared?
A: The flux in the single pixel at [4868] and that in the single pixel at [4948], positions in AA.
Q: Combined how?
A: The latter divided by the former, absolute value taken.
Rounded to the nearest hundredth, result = 1.19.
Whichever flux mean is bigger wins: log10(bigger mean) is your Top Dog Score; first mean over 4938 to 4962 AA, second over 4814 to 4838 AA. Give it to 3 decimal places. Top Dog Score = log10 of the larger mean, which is 0.178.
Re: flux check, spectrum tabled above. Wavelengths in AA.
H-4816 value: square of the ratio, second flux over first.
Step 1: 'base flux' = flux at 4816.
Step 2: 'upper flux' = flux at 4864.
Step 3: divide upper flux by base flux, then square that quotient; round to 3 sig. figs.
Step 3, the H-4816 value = 1.56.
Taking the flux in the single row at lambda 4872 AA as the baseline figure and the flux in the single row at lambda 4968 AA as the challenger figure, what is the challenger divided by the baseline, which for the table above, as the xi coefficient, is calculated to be 1.02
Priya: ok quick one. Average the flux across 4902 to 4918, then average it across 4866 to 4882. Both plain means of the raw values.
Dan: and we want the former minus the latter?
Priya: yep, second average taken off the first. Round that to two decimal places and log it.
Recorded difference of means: 0.13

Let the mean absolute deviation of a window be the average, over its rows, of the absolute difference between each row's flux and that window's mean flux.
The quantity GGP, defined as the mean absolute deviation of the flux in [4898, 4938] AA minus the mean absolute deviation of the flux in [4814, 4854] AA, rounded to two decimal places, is 0.00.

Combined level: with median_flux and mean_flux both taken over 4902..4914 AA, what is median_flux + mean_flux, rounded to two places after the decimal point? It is 2.89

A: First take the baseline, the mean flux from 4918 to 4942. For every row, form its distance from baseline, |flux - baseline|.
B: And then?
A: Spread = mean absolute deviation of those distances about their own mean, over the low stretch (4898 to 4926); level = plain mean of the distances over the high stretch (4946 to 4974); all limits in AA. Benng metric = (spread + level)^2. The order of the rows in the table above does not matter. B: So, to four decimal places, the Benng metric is 0.0135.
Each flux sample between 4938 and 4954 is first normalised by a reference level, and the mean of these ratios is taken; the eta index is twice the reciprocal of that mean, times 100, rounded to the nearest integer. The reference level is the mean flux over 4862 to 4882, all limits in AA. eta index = 191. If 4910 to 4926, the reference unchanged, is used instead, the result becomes 203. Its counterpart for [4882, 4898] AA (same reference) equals 198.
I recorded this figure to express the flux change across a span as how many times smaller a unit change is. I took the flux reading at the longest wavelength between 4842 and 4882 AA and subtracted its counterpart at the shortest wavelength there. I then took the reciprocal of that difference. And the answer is 14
